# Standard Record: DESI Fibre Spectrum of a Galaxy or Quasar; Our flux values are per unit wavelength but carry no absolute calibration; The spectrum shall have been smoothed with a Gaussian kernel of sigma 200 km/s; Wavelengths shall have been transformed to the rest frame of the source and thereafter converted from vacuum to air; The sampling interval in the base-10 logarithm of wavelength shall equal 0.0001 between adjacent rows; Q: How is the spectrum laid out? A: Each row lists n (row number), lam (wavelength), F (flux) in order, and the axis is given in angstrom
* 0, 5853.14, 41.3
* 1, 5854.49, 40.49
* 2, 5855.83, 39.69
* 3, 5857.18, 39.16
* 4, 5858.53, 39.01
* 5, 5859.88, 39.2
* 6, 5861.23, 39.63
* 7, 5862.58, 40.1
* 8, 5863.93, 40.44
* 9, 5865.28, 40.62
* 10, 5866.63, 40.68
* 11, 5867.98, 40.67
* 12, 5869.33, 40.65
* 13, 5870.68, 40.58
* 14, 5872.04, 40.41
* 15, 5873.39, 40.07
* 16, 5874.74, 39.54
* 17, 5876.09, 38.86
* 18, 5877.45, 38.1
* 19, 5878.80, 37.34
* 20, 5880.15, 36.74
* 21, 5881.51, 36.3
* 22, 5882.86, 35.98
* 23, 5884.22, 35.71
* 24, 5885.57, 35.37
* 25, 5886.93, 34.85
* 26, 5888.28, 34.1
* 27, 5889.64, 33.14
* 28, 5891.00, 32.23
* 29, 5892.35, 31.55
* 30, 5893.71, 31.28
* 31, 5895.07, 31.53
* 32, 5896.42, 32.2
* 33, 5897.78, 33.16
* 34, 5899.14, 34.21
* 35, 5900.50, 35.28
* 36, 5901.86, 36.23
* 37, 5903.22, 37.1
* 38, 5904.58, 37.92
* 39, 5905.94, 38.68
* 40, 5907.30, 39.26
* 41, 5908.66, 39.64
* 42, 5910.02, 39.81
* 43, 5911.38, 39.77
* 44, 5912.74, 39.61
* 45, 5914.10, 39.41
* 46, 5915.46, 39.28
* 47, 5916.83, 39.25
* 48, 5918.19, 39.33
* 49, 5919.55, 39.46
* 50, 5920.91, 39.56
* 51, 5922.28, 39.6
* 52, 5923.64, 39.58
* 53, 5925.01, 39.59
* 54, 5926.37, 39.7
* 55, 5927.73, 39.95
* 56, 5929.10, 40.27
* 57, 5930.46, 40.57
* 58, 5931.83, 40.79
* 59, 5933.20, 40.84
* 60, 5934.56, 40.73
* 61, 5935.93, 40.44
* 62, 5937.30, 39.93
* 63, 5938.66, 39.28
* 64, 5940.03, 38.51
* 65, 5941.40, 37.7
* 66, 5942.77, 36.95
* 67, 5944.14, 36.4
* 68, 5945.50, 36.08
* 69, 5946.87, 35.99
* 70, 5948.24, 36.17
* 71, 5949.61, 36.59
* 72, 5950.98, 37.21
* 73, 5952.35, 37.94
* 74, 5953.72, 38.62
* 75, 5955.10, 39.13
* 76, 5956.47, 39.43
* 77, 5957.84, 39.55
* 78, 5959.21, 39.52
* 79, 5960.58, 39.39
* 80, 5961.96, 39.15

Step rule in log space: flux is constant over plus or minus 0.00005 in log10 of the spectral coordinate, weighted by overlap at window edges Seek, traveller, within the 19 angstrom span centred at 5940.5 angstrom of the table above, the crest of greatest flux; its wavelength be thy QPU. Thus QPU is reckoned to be 5933.20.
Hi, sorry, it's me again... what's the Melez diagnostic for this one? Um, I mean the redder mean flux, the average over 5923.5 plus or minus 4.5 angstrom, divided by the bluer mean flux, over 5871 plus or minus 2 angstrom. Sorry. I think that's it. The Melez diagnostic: 0.98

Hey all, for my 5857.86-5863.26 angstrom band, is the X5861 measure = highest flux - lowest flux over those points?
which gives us 1.1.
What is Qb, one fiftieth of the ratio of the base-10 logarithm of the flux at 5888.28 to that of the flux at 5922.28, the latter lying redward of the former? 0.0192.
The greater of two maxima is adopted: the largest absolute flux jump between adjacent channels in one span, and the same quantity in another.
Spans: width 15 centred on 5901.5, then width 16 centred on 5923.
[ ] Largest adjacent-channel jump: 1.07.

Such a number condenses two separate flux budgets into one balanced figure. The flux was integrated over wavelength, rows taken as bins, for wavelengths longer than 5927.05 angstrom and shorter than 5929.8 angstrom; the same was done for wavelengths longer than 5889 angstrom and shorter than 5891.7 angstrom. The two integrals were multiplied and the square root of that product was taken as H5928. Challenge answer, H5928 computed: 99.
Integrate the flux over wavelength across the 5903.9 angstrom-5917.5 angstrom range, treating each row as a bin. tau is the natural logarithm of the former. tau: 6.3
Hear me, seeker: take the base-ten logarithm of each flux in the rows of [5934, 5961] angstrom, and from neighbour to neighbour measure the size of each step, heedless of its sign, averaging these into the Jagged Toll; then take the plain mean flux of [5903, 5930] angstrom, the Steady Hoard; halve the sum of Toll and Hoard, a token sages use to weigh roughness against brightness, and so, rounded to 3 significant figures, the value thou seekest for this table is 19.7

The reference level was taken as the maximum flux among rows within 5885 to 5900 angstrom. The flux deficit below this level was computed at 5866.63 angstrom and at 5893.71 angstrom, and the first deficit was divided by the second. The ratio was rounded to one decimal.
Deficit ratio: -1.3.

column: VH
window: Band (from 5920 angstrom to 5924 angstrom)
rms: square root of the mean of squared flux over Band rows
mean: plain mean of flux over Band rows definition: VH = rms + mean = 79.2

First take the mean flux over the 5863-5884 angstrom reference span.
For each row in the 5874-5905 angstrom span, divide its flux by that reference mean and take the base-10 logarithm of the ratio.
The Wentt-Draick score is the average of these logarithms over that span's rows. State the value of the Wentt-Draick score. -0.047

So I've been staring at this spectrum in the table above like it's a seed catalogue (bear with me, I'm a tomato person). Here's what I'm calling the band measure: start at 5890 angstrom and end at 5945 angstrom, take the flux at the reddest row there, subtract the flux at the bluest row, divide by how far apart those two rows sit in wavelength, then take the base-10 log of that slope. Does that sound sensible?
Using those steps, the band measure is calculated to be -1.1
